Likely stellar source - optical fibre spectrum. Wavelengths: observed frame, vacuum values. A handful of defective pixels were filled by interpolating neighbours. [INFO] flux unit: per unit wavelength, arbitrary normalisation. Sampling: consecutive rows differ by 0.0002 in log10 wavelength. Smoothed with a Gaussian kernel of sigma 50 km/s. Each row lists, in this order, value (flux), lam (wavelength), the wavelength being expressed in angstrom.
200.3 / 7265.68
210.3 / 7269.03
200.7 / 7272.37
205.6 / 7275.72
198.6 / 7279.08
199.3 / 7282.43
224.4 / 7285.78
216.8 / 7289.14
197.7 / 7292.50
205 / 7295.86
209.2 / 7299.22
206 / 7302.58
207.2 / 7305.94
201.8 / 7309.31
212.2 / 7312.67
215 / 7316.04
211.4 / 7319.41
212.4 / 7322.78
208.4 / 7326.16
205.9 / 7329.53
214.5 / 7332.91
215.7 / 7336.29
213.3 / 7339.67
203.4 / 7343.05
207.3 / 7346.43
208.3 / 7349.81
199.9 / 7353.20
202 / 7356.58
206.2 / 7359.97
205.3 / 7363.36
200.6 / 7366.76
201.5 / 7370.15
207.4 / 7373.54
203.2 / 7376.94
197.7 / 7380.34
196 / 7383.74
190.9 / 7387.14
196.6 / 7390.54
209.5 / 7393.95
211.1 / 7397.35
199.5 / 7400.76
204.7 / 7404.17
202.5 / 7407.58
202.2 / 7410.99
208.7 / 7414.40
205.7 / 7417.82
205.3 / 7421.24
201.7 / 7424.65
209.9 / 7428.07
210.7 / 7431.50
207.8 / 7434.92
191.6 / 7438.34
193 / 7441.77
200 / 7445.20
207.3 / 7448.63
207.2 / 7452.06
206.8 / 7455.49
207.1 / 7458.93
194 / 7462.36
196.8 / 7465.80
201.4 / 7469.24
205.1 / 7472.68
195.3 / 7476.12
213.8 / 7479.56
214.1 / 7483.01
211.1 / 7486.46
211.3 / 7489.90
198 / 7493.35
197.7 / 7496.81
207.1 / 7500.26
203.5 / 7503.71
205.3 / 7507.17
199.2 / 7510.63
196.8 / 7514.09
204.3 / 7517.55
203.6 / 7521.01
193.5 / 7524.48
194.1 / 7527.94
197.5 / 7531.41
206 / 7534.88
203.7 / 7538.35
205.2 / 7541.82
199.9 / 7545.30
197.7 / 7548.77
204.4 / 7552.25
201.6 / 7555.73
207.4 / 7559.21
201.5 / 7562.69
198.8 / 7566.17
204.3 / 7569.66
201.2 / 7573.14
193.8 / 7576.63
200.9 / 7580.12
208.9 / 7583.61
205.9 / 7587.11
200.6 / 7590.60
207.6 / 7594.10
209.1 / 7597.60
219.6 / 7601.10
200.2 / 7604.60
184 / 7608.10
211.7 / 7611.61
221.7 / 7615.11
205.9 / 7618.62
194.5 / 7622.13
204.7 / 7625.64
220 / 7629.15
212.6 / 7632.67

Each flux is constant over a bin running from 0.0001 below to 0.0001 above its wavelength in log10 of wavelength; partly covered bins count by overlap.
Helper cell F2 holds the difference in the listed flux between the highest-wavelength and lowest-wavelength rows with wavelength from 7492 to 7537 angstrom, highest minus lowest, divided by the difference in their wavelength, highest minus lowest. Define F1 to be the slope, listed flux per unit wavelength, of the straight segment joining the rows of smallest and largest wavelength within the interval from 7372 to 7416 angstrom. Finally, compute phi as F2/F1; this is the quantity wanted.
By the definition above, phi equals 6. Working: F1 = 0.0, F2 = 0.19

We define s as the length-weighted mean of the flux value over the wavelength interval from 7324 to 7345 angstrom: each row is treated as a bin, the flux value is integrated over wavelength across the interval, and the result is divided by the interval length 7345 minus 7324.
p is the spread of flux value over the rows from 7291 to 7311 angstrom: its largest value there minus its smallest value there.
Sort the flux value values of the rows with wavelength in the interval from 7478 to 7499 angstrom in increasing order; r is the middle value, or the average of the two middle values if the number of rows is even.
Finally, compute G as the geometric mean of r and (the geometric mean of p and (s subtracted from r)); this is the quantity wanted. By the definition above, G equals 27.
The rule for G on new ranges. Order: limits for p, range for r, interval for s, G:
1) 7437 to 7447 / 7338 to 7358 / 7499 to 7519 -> 31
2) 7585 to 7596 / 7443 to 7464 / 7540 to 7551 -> 36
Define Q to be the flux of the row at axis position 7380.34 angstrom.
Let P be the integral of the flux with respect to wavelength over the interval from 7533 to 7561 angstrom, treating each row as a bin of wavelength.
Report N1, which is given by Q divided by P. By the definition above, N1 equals 0.0347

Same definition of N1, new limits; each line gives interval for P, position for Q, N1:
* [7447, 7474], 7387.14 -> 0.0348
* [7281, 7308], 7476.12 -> 0.0347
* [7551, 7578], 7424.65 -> 0.0370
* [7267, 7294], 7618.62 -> 0.0369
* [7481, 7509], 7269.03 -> 0.0365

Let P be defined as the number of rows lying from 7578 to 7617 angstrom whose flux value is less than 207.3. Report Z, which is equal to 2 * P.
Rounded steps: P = 5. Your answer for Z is 10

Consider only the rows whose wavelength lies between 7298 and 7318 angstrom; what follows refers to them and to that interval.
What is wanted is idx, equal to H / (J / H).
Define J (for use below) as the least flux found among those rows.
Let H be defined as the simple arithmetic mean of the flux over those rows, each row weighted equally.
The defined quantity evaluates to 216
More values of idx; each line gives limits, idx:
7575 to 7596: 213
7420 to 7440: 218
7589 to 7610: 225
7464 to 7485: 214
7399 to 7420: 208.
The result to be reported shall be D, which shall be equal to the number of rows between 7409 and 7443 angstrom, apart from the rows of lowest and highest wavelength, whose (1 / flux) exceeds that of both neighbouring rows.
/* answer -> 2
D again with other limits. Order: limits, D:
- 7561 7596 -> 3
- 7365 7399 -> 1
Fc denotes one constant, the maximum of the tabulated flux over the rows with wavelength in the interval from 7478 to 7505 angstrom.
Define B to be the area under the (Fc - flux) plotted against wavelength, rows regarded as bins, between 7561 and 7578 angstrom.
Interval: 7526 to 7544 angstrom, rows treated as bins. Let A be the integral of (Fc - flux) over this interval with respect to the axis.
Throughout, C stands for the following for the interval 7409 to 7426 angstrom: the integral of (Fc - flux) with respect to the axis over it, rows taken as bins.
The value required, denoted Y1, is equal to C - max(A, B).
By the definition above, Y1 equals -80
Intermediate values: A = 233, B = 239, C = 159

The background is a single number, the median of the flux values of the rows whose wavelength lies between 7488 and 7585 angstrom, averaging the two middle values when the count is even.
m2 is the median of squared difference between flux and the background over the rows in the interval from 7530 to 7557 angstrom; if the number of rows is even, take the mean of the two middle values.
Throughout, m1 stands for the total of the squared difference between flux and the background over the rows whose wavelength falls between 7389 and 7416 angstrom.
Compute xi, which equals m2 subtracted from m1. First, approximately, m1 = 245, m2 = 11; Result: 235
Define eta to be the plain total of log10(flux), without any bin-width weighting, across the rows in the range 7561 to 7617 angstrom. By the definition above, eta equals 37.0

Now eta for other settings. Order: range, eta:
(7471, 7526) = 36.9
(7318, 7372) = 37.1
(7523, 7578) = 36.8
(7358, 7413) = 36.9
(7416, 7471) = 36.9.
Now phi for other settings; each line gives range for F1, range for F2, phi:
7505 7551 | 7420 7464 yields 2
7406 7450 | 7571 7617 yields 4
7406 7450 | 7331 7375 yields -1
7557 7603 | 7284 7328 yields -1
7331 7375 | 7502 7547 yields 0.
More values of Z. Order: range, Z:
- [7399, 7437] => 14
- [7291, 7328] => 10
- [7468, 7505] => 14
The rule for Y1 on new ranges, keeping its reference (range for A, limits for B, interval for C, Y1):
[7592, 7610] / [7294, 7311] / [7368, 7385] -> 38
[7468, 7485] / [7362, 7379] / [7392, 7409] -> -33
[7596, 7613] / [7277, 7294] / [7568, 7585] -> 52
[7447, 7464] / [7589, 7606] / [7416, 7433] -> -36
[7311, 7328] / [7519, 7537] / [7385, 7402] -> -54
